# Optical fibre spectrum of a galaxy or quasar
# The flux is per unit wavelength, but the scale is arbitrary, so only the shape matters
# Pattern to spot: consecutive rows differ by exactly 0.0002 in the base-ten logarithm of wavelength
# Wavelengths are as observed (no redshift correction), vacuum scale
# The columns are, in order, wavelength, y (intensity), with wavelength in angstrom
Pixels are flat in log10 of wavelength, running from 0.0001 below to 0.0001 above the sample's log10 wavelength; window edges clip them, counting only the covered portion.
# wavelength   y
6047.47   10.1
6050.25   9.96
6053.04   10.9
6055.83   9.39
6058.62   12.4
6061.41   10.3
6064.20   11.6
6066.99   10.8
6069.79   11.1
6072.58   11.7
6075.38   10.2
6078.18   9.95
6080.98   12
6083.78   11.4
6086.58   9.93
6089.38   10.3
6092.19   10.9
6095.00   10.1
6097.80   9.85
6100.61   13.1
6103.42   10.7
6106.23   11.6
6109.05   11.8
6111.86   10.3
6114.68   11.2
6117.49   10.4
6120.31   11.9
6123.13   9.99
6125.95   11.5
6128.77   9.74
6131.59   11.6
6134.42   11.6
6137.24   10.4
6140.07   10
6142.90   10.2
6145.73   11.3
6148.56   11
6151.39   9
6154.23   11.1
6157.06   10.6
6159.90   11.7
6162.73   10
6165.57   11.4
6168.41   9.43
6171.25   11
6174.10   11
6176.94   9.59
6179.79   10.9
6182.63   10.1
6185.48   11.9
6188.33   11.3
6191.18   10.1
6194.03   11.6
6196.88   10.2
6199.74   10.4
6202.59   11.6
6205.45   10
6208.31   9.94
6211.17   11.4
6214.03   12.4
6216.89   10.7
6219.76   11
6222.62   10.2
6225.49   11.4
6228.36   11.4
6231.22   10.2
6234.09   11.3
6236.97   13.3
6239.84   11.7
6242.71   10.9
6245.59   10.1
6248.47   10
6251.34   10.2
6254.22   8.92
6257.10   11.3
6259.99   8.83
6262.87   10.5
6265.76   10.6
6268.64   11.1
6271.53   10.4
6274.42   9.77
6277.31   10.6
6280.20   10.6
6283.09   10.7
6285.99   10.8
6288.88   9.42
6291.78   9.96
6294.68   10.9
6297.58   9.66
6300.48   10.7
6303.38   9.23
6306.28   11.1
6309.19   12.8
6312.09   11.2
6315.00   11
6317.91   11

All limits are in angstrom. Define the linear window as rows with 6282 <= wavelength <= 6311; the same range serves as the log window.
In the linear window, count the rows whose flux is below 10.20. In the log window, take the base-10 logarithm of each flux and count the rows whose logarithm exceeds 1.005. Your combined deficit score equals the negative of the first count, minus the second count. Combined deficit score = -10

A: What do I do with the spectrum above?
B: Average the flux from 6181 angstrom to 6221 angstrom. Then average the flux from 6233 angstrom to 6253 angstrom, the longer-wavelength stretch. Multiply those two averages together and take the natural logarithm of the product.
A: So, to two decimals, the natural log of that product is 4.79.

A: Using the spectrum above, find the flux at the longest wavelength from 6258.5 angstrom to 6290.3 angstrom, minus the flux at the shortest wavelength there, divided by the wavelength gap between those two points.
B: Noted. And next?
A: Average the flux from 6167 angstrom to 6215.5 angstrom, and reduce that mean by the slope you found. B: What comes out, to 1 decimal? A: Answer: 10.7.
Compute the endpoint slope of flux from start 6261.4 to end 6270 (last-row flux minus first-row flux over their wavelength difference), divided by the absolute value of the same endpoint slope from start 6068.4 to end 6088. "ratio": 1.49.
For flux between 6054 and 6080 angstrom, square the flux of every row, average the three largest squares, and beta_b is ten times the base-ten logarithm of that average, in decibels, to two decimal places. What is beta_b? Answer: 21.51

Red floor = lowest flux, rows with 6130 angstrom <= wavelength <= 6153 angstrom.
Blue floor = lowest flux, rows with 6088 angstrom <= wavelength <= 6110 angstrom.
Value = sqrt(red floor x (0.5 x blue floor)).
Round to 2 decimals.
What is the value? 6.66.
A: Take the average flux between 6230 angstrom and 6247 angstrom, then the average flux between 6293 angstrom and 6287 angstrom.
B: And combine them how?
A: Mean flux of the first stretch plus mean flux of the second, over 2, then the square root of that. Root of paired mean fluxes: 3.24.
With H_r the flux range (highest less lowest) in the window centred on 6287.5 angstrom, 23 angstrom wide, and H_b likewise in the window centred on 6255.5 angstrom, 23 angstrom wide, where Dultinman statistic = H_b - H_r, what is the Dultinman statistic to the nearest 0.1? 1.0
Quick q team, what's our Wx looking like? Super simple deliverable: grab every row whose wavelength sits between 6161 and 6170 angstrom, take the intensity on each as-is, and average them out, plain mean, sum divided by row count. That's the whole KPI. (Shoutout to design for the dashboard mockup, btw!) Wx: 10.3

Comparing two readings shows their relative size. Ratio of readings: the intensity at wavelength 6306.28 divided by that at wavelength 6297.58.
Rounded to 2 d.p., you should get 1.15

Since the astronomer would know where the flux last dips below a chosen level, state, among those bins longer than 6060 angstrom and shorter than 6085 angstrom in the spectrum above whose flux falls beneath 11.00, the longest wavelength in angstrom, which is 6078.18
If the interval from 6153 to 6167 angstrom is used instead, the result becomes 6162.73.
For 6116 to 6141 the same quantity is 6140.07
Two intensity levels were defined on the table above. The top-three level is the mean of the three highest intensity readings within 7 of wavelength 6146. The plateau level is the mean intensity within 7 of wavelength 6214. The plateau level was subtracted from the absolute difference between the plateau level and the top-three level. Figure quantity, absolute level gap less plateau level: -10.8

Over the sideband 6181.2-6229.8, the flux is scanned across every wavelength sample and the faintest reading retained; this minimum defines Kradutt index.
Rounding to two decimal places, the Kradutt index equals 9.94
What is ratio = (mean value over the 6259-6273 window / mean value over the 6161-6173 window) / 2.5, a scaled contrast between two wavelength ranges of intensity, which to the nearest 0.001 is 0.393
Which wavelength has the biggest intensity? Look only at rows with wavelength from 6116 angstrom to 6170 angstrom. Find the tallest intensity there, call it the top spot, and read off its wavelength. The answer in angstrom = 6120.31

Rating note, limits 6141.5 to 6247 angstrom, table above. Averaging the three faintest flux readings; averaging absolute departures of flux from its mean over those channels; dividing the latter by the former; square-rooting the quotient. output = 0.272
